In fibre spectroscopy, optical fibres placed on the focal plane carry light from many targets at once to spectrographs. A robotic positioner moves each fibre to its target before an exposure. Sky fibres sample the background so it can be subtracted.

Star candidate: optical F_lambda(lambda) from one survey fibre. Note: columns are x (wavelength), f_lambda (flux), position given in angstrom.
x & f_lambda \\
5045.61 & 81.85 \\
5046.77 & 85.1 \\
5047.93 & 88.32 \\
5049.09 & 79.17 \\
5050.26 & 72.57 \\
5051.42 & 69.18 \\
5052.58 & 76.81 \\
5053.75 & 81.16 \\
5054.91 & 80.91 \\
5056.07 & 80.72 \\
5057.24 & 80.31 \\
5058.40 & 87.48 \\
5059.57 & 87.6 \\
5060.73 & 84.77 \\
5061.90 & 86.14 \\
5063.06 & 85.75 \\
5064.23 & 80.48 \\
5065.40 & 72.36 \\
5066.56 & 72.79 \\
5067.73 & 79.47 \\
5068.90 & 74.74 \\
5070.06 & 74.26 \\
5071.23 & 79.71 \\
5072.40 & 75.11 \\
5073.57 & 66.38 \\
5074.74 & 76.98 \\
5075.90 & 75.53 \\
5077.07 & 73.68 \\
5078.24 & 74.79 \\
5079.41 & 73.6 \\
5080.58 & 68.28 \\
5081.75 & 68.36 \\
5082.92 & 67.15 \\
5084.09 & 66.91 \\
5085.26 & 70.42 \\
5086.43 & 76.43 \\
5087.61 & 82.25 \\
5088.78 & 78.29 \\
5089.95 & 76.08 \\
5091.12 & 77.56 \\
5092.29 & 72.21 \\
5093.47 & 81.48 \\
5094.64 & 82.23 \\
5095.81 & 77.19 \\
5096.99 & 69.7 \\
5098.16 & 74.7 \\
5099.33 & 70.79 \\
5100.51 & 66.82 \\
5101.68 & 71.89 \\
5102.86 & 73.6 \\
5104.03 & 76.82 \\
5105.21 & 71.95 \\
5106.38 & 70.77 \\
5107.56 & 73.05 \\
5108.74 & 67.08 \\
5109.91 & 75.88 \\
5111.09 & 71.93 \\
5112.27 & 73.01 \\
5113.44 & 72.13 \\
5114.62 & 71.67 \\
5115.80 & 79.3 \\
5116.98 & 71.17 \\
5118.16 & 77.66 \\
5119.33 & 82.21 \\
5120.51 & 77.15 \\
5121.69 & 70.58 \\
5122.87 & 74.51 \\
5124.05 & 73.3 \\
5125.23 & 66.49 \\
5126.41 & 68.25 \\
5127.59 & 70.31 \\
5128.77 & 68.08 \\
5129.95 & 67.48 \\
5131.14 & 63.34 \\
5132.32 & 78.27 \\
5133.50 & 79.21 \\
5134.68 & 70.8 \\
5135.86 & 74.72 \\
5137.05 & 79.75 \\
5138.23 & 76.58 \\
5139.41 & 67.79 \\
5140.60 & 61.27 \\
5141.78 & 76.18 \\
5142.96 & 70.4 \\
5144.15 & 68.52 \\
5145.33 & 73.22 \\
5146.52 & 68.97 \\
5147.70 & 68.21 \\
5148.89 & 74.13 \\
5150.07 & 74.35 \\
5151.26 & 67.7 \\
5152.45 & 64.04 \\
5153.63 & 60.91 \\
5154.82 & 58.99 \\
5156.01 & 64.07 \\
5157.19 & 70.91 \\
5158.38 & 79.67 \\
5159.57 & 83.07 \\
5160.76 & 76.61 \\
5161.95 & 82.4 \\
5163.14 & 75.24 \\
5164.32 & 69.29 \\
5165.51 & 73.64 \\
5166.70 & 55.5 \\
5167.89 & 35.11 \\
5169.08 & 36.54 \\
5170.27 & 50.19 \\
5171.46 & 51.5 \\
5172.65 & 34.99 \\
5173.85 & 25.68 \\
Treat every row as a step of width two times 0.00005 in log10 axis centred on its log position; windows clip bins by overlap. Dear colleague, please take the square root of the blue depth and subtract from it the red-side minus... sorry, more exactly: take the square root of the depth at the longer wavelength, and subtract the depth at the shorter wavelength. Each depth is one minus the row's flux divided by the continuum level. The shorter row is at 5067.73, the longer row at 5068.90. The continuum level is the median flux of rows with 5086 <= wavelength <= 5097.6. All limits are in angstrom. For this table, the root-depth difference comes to 0.21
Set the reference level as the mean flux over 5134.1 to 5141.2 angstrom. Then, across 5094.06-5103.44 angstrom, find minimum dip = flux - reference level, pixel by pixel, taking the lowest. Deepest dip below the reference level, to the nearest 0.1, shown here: -5.0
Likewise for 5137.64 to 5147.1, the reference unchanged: -10.5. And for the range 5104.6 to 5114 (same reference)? -4.7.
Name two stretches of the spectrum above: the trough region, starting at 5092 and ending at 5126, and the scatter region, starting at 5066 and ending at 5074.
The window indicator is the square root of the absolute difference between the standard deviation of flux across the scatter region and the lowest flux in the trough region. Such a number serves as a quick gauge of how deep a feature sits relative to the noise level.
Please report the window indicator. 7.9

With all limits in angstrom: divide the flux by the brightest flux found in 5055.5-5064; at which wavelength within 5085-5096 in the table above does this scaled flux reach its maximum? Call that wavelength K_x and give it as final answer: 5087.61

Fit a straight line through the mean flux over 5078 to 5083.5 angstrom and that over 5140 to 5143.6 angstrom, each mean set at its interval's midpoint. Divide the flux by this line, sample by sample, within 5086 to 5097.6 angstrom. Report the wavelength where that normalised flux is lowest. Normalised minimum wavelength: 5096.99 angstrom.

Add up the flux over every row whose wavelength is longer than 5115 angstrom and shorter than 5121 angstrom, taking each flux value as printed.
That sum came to 387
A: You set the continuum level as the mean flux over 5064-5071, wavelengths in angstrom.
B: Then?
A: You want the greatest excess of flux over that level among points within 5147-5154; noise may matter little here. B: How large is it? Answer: -1.3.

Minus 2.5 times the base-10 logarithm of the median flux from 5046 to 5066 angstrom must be -4.77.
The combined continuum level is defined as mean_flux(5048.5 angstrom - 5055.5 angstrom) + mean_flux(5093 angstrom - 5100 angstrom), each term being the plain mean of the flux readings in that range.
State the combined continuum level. 153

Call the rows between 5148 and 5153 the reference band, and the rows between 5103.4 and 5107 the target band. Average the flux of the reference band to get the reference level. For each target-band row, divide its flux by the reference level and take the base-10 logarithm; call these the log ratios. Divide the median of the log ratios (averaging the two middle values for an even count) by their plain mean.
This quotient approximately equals 0.6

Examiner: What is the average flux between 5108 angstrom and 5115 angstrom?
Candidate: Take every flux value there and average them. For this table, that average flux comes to 72.0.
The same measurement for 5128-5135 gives 71.2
